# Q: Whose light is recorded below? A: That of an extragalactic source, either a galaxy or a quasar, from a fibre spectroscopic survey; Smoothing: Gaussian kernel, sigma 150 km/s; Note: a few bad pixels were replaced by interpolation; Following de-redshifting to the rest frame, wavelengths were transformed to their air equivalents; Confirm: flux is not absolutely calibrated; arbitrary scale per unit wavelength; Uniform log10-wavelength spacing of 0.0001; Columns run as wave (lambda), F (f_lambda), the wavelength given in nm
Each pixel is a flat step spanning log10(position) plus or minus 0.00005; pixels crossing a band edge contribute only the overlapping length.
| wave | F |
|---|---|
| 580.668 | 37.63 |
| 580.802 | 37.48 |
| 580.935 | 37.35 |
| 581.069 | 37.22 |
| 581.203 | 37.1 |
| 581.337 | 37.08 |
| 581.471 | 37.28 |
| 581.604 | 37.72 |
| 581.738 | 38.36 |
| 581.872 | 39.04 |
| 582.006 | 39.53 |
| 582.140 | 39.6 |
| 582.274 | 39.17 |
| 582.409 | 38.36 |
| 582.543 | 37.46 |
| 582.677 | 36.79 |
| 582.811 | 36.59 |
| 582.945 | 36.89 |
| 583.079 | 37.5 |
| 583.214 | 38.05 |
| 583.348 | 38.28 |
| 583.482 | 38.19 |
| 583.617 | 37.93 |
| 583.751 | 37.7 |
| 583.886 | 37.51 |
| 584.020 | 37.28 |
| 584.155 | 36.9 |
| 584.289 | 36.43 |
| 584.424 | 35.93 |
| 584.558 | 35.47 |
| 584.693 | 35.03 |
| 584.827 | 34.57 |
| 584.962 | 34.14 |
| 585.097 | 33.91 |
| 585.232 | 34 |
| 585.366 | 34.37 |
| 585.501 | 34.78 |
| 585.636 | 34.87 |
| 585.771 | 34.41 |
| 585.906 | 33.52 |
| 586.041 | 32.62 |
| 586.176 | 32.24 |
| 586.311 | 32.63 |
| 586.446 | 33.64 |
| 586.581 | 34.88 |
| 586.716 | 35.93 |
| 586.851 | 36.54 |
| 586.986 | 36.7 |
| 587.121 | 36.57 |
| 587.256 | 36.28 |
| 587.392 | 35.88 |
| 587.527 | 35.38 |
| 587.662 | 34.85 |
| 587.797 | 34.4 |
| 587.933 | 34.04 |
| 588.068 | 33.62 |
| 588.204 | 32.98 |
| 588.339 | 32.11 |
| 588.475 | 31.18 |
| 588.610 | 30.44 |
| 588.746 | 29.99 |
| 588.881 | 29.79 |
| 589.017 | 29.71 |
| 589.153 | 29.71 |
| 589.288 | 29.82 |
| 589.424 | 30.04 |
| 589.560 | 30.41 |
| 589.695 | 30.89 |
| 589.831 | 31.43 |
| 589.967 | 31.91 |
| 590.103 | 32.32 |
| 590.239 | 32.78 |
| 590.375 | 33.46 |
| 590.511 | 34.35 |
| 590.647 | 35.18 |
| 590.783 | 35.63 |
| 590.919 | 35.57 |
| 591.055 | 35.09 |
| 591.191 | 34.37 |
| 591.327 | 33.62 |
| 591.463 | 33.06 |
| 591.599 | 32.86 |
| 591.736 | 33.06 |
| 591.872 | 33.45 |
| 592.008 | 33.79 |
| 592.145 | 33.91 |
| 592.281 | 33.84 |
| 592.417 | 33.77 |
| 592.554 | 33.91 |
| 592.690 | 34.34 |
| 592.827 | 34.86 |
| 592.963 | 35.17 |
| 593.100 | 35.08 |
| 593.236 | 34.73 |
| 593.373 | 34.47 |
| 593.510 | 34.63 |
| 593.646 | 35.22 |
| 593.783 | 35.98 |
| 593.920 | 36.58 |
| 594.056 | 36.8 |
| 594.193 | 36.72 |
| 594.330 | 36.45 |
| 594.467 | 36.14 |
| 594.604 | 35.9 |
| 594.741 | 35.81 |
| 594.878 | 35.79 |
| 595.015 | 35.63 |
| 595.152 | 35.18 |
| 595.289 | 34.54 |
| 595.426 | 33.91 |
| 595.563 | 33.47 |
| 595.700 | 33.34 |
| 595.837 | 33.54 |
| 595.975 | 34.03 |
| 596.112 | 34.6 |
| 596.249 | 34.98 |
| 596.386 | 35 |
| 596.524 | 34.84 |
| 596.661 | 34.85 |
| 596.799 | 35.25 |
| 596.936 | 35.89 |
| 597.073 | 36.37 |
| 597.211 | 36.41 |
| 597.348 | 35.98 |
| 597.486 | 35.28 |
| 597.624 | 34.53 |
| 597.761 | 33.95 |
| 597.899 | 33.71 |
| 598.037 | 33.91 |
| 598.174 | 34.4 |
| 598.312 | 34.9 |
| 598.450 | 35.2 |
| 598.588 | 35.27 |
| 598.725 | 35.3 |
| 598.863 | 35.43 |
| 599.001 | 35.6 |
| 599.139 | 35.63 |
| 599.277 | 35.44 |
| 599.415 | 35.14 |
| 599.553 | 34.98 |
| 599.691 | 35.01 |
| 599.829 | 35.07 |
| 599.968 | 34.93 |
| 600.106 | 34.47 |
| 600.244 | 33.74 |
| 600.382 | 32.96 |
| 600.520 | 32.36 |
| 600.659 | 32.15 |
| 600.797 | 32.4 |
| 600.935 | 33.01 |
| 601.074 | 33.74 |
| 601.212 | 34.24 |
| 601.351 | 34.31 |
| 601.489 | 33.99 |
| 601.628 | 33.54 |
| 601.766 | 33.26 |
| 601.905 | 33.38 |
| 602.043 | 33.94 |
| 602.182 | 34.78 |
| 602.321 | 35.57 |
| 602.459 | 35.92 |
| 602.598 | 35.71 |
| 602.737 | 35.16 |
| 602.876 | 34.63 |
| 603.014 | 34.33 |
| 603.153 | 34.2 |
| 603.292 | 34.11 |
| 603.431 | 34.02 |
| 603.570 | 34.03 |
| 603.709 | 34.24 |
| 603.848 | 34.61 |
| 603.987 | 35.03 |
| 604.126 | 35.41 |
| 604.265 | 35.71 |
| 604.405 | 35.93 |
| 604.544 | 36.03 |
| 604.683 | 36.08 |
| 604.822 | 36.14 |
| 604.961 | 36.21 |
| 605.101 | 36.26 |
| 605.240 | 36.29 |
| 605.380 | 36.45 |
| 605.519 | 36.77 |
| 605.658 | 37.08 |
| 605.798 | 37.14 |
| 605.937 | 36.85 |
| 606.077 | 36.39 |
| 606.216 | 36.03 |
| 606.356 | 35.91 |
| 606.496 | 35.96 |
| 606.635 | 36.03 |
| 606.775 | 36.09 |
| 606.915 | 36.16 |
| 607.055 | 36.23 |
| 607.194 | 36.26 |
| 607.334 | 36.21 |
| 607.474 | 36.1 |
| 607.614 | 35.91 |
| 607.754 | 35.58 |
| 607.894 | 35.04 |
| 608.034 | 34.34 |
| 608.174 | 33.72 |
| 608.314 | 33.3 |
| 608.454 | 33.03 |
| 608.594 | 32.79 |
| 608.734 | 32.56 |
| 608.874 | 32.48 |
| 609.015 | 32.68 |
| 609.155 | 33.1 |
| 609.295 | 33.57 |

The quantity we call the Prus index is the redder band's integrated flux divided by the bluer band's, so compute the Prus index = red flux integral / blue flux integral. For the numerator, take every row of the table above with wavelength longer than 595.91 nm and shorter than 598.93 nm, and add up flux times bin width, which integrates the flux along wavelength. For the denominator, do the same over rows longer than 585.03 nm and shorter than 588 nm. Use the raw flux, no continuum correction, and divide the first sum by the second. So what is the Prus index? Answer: 1.03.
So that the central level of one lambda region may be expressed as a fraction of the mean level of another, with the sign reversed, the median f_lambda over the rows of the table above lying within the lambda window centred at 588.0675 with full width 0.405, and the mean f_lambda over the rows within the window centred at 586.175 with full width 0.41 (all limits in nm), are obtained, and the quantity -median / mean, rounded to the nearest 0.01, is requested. -1.03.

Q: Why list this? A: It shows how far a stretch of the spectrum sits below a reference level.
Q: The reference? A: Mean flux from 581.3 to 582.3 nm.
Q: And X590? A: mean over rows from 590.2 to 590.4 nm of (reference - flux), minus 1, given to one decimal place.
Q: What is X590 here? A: 4.4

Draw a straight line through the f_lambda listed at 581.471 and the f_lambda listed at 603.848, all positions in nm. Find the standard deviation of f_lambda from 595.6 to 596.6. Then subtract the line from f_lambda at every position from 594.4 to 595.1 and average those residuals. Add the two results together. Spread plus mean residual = 0.8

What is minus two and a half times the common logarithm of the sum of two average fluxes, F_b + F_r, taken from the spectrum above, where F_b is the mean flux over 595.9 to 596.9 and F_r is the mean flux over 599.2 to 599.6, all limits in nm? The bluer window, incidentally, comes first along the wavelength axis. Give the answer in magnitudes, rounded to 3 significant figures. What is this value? -4.61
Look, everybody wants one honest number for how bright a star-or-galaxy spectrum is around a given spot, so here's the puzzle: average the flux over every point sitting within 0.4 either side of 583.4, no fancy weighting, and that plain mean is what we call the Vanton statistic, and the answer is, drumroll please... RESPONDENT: 37.9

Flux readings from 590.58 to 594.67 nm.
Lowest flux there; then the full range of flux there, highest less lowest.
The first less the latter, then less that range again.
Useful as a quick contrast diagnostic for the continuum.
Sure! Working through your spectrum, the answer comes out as 25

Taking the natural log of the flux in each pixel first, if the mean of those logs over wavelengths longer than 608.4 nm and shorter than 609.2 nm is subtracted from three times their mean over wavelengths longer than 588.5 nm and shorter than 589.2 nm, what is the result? 6.71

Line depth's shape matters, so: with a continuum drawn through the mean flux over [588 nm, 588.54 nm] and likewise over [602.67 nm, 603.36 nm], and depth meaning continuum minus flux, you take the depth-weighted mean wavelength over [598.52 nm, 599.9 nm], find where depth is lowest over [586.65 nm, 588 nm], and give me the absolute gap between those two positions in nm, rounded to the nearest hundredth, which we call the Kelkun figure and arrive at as 12.17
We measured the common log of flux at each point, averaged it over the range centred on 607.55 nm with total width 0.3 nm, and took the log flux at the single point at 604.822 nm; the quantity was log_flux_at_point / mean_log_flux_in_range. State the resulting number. 1.00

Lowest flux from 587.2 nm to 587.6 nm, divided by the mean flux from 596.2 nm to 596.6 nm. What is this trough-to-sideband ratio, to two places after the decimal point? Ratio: 1.01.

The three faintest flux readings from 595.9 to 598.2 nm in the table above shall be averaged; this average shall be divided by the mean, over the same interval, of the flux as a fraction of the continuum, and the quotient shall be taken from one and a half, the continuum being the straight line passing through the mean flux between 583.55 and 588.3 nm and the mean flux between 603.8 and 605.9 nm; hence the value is -33.1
